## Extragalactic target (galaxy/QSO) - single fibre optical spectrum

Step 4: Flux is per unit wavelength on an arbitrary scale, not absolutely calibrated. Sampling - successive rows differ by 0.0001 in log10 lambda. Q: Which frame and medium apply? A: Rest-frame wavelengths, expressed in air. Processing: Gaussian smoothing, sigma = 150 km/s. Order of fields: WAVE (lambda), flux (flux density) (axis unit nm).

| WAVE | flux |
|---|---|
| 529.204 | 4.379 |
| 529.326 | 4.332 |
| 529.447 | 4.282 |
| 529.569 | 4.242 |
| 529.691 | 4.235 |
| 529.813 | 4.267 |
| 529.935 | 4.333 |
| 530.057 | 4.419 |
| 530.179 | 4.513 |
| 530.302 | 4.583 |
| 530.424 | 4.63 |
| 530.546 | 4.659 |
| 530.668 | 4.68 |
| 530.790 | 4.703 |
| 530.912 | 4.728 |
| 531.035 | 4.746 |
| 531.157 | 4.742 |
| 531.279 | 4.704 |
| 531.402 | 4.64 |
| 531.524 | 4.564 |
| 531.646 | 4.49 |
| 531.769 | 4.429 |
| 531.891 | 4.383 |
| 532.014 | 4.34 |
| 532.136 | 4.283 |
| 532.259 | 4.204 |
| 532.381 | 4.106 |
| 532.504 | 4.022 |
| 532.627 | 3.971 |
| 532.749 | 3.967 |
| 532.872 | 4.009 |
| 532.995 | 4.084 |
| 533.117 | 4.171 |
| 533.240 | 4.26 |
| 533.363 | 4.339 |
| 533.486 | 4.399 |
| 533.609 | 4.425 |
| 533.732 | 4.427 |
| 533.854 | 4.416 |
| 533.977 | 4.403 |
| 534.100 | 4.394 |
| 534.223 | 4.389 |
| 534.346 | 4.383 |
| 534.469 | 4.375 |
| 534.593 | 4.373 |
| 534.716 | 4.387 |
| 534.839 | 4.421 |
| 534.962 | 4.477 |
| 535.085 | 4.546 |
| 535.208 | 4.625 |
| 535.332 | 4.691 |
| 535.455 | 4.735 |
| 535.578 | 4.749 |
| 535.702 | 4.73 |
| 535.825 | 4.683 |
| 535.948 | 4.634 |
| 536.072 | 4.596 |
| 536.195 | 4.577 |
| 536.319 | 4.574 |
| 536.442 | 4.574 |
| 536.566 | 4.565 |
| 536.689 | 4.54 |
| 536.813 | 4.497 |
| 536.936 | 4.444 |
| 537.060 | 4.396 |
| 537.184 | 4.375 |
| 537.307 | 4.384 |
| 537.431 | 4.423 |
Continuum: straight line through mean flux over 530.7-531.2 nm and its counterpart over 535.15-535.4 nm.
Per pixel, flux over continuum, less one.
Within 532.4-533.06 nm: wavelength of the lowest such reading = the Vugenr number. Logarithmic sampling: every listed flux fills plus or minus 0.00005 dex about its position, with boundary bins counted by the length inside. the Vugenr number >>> 532.749 nm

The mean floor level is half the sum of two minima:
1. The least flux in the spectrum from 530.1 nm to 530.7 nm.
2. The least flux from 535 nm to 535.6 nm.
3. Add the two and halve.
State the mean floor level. 4.53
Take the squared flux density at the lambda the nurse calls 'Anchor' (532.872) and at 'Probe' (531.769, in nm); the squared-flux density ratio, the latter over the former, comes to 1.22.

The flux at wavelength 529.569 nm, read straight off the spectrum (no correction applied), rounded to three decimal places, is 4.242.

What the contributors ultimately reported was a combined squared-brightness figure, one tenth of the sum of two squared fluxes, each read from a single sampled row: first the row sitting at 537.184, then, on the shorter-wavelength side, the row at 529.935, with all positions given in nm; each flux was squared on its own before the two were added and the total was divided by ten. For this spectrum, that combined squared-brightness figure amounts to 3.79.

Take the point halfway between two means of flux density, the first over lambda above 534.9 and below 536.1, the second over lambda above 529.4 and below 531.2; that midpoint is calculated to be 4.58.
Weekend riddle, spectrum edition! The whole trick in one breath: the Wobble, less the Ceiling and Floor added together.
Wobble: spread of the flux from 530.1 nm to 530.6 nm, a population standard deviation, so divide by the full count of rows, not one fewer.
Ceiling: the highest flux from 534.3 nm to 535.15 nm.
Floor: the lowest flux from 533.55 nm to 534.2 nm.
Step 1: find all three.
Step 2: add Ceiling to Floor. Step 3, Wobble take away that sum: -8.88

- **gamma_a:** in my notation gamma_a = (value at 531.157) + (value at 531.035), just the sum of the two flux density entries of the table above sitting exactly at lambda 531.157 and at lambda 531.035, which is 9.5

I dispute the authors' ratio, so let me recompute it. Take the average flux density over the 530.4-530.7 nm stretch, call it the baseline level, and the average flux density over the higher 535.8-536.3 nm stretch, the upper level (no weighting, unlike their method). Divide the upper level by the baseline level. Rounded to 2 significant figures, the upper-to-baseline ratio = 0.99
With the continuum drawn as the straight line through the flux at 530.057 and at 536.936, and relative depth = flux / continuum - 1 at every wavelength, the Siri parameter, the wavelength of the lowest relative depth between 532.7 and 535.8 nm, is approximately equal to 532.749 nm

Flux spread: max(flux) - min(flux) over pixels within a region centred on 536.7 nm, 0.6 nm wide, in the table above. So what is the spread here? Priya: 0.13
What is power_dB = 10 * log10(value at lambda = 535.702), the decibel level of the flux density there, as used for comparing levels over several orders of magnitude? 6.7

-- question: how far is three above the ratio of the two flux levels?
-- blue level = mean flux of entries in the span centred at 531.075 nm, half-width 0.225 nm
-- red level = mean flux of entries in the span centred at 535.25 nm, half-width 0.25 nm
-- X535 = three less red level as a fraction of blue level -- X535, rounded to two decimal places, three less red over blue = 2.02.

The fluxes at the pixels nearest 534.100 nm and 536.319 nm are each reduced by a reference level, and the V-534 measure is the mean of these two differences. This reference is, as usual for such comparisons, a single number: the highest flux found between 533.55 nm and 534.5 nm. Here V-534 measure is 0.06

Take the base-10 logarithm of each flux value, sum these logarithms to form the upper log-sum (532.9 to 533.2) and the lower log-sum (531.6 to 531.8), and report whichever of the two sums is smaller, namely 1.23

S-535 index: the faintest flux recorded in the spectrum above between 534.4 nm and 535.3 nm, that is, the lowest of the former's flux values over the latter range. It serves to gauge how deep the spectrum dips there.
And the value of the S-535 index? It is 4.373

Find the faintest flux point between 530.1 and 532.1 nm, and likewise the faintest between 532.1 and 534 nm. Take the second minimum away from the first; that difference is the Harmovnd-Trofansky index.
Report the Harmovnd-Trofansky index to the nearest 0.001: 0.373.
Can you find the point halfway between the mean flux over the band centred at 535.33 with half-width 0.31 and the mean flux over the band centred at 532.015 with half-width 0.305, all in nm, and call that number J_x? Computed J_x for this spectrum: 4.50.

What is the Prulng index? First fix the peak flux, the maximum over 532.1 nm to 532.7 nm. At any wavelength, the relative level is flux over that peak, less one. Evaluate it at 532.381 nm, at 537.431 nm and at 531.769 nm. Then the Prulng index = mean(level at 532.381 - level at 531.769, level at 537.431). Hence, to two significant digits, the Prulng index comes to -0.021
